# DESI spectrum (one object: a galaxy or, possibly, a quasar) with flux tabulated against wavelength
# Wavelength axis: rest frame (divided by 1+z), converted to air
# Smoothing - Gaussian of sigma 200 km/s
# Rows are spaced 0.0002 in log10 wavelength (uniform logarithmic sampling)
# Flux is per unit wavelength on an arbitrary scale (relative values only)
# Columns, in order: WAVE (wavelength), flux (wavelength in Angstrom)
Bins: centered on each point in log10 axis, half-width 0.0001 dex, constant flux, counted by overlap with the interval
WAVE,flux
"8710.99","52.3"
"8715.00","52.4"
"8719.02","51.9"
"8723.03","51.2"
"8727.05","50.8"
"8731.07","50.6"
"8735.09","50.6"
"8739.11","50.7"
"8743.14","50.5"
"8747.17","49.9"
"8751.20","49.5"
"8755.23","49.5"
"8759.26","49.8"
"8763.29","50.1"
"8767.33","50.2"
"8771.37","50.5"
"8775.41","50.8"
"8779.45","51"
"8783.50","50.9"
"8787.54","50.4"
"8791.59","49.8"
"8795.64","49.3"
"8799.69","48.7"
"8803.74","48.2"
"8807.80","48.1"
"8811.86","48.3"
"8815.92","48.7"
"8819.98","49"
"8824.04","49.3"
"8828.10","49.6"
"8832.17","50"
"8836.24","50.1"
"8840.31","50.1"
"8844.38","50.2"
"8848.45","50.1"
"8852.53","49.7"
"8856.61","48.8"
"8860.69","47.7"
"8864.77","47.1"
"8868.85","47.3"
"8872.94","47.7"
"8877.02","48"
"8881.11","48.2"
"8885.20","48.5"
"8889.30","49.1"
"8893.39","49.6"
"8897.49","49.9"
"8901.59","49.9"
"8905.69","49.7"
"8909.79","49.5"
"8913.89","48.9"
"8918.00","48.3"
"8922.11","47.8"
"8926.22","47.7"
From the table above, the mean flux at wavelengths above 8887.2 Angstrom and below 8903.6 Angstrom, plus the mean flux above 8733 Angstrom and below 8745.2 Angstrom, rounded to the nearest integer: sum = 100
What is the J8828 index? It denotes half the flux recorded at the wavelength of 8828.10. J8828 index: 24.80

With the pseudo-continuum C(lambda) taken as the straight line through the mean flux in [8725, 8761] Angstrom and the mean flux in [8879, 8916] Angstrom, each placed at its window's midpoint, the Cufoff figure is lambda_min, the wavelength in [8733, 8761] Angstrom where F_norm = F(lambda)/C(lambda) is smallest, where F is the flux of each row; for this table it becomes 8751.20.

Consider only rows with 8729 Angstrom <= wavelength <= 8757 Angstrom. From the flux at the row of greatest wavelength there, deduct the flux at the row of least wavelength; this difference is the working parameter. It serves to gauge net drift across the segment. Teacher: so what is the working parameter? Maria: -1.1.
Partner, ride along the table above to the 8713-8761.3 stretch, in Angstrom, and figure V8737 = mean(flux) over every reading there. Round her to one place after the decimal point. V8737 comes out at 50.6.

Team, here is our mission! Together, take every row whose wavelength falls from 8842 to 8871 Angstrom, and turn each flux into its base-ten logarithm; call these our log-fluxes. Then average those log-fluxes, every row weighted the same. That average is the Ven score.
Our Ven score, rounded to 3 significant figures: 1.69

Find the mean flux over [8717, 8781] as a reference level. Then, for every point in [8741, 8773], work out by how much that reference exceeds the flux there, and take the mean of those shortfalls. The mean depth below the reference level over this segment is 0.48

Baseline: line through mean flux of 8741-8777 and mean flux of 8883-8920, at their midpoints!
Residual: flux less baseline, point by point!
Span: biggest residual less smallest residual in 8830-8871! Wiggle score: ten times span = 30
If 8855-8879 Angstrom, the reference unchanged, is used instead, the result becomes 17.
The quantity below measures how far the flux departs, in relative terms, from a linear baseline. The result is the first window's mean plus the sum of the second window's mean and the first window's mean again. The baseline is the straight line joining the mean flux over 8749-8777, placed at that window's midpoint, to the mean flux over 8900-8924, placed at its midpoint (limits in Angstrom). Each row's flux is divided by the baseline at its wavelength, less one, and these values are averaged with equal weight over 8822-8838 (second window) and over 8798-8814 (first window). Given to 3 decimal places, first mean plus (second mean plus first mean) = -0.054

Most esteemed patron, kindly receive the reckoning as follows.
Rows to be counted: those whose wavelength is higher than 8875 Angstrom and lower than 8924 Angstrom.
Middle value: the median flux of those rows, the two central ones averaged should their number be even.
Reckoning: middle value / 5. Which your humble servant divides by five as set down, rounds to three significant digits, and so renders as 9.80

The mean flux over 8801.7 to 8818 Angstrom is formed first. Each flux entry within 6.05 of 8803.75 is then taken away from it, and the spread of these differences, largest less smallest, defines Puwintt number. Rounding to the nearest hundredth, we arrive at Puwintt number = 0.60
